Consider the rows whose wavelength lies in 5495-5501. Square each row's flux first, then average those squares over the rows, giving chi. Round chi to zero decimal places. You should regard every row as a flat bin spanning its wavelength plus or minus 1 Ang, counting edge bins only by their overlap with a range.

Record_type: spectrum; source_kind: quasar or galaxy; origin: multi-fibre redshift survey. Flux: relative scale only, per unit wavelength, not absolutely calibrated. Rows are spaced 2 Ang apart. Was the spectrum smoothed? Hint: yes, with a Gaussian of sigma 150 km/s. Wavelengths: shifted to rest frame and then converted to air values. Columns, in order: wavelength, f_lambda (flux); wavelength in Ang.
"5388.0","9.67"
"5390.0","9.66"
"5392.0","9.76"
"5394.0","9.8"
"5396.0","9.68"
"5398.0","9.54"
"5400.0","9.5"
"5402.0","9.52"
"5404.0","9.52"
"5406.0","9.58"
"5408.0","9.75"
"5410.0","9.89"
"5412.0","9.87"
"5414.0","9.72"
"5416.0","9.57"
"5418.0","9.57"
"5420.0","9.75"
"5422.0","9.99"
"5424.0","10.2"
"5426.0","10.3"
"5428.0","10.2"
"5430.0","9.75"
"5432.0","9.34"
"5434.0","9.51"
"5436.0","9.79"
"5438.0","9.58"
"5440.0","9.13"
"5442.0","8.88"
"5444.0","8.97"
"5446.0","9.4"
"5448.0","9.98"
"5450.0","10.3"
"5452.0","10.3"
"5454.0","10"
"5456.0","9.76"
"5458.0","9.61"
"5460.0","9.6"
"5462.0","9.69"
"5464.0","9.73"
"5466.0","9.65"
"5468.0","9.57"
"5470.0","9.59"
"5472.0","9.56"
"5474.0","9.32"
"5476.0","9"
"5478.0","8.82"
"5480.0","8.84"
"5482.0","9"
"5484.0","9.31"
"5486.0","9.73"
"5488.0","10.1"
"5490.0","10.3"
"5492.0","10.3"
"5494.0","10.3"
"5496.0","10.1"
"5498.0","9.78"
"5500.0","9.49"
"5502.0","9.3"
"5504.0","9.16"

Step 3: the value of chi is 96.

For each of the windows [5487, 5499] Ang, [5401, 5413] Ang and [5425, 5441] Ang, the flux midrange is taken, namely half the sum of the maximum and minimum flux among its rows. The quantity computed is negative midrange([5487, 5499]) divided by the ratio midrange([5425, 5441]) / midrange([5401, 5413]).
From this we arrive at -10.0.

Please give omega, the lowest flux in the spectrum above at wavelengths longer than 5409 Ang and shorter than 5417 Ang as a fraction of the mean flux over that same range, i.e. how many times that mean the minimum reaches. 0.980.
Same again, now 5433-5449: 0.944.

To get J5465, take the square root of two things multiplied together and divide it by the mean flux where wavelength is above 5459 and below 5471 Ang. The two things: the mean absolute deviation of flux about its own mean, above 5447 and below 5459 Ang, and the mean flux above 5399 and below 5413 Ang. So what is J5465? 0.15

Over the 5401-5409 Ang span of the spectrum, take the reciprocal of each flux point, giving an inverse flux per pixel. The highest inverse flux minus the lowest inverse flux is 0.0025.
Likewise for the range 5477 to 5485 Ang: 0.0060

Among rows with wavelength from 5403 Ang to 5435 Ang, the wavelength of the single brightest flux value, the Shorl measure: 5426.0 Ang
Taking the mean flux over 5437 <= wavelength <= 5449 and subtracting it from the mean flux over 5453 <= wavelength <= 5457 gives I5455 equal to 0.56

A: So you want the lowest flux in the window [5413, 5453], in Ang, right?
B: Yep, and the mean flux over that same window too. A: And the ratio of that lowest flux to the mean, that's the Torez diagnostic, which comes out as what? 0.91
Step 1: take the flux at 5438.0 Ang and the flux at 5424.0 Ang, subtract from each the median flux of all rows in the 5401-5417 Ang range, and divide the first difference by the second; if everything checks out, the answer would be -0.13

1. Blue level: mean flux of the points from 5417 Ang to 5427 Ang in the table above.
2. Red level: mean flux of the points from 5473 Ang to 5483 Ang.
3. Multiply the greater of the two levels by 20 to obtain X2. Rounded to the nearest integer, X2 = 199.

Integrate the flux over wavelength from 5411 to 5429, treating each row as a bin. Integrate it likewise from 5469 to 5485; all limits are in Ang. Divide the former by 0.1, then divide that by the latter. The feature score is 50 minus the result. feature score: 38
